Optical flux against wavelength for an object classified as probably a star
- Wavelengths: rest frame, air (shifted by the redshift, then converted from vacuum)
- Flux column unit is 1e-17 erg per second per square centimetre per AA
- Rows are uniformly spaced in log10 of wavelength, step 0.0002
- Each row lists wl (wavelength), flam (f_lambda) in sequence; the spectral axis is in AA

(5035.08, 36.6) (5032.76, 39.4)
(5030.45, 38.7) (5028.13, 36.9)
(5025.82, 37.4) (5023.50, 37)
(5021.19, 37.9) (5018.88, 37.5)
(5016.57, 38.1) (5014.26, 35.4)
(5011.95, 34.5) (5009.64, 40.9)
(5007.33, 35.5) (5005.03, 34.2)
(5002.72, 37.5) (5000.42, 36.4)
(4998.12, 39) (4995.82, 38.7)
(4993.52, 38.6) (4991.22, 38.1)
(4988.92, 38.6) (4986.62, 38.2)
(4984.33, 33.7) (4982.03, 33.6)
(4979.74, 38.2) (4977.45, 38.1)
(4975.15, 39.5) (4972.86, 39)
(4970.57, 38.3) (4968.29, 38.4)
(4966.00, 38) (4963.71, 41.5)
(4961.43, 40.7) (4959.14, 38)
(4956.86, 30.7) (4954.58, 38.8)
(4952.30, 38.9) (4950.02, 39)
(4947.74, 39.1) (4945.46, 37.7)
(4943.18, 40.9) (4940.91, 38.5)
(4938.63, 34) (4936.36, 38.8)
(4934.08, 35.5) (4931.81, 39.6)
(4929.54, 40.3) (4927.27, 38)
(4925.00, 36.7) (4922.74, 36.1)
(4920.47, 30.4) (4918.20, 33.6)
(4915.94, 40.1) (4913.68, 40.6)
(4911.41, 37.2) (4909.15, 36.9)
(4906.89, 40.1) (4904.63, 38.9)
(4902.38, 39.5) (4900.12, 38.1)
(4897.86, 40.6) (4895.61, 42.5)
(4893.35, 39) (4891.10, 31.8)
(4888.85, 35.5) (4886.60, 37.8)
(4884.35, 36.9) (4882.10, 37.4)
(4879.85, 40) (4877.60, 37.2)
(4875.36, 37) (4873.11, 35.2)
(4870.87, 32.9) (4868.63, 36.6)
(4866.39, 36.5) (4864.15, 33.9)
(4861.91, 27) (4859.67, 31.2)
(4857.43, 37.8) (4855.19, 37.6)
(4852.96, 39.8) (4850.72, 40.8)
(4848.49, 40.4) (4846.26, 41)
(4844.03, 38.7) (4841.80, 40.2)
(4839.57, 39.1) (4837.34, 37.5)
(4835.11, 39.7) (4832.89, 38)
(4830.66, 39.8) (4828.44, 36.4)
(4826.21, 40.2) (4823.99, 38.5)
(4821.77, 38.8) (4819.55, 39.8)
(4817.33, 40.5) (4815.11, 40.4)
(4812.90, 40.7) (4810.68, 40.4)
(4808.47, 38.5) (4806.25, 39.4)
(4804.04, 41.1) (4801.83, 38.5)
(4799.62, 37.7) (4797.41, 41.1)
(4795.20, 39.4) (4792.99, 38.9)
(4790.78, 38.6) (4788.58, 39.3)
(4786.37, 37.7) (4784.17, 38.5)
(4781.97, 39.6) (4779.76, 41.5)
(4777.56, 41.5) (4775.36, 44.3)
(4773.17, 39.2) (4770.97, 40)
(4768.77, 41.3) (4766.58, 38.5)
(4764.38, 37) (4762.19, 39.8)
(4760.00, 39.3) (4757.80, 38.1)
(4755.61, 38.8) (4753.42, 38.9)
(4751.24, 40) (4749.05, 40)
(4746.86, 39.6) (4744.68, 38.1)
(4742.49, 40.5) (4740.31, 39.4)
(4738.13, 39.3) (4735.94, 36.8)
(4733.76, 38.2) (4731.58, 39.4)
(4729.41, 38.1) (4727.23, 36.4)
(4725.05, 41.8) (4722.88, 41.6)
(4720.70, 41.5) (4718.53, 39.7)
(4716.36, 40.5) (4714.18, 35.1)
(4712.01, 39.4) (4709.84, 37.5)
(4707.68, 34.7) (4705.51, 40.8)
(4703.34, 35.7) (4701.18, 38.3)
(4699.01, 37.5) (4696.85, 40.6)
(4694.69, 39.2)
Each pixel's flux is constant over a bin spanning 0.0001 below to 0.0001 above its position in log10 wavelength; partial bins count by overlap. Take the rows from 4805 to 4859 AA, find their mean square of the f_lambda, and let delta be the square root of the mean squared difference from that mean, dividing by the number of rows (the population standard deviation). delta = 94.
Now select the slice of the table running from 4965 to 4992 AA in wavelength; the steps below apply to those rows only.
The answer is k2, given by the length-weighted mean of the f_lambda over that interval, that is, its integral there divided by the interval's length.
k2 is 37.6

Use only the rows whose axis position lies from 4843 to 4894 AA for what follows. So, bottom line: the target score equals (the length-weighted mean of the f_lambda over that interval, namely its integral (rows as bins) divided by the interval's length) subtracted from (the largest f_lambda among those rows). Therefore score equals 4.4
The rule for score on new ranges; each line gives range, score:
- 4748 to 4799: 4.7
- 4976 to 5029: 3.8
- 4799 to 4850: 1.7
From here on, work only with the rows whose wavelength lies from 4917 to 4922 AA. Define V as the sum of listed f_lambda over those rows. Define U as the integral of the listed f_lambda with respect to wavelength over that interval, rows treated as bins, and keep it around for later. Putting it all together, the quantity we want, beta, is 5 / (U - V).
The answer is 0.051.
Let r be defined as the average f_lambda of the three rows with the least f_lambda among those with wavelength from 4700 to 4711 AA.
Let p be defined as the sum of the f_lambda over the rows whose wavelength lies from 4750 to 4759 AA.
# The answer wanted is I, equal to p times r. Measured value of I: 5604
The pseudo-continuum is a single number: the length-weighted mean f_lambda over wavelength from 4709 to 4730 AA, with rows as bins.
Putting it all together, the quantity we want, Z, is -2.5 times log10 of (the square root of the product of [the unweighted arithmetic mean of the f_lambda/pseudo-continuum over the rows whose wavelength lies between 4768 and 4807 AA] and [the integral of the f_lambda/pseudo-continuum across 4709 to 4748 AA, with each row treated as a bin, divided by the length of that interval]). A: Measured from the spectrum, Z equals -0.007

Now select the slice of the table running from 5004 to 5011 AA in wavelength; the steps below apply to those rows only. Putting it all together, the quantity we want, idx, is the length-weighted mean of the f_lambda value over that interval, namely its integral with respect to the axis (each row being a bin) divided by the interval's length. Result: 36.8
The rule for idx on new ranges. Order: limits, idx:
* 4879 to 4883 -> 38.7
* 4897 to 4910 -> 39.0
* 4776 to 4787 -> 40.0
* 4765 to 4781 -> 40.8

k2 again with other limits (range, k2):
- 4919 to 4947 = 37.2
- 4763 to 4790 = 39.9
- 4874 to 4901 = 37.8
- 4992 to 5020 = 37.2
